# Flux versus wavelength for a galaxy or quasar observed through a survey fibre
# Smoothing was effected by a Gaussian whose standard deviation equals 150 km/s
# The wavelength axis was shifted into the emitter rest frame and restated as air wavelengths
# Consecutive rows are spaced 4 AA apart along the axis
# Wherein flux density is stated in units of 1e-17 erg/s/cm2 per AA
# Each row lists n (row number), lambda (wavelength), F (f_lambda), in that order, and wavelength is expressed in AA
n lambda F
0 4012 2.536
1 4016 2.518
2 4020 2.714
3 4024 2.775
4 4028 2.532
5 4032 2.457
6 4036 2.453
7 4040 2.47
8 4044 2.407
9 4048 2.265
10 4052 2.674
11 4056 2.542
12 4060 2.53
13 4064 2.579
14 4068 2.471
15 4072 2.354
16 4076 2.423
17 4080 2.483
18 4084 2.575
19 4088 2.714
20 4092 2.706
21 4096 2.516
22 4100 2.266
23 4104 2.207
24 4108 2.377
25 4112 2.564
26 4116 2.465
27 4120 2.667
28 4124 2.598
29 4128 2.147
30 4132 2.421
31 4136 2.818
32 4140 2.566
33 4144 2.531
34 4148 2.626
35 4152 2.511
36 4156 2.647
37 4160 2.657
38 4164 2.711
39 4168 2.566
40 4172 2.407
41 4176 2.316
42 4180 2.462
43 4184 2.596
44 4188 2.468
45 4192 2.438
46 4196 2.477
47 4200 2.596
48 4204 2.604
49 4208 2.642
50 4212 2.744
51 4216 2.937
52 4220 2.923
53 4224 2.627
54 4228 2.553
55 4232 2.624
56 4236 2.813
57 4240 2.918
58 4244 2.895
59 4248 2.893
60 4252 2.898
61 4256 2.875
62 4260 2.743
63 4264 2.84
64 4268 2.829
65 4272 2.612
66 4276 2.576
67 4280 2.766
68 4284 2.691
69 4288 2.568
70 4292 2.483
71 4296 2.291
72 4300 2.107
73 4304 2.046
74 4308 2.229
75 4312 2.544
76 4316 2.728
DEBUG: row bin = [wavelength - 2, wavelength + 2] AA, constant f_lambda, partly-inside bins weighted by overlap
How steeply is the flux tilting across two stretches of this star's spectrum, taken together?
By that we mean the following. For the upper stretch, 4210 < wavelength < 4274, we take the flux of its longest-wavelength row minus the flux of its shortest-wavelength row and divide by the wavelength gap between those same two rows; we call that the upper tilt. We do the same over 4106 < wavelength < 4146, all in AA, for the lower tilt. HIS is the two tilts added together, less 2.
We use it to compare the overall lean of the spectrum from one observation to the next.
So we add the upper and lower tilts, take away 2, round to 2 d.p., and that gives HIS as -2.00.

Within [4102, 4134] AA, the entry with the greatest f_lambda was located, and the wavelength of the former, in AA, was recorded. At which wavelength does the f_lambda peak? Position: 4120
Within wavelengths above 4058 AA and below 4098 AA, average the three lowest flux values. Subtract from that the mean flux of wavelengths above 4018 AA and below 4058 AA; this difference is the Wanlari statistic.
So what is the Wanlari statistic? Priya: -0.11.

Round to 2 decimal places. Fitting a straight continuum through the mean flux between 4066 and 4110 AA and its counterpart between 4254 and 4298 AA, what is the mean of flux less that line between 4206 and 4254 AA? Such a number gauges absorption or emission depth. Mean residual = 0.18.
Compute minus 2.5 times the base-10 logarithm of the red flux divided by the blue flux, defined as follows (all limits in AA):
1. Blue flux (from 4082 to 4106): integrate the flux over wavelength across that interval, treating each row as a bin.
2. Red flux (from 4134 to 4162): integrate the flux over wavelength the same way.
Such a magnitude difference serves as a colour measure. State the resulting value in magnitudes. -0.2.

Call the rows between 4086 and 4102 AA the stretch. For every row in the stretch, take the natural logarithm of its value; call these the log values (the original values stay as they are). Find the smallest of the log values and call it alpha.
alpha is 0.818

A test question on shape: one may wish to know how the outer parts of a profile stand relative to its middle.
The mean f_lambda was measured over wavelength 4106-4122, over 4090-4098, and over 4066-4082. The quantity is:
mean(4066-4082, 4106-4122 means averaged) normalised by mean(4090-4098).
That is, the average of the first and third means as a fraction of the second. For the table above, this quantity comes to 0.95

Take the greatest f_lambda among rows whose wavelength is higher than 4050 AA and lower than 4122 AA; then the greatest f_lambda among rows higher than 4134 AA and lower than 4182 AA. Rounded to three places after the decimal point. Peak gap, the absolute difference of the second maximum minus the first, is 0.104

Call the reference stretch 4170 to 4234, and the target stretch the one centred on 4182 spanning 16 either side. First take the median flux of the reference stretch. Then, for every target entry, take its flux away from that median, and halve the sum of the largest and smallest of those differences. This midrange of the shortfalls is 0.14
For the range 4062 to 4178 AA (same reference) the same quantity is 0.11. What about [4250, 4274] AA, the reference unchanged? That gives -0.16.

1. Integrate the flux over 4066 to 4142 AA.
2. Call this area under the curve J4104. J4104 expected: 189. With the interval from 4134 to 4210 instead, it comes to 195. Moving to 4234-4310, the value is 200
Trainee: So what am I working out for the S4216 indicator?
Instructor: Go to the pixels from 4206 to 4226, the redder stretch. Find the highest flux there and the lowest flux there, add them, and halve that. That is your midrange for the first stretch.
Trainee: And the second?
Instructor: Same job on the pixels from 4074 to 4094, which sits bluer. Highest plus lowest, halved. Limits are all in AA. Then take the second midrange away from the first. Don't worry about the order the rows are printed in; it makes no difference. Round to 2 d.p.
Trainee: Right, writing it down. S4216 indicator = 0.21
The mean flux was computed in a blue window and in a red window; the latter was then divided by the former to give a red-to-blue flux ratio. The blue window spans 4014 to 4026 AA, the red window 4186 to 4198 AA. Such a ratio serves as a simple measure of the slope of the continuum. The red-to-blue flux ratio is 0.92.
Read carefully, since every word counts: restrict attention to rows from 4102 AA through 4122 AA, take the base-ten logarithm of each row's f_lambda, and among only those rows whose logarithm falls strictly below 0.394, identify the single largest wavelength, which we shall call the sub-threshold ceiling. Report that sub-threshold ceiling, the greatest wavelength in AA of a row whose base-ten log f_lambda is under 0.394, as 4116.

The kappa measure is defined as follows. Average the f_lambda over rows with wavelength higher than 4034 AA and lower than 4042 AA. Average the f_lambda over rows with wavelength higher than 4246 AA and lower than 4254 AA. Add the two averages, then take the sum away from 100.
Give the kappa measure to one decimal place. 94.6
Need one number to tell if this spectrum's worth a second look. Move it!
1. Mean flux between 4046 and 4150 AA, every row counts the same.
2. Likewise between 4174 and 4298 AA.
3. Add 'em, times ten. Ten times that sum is 51.7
